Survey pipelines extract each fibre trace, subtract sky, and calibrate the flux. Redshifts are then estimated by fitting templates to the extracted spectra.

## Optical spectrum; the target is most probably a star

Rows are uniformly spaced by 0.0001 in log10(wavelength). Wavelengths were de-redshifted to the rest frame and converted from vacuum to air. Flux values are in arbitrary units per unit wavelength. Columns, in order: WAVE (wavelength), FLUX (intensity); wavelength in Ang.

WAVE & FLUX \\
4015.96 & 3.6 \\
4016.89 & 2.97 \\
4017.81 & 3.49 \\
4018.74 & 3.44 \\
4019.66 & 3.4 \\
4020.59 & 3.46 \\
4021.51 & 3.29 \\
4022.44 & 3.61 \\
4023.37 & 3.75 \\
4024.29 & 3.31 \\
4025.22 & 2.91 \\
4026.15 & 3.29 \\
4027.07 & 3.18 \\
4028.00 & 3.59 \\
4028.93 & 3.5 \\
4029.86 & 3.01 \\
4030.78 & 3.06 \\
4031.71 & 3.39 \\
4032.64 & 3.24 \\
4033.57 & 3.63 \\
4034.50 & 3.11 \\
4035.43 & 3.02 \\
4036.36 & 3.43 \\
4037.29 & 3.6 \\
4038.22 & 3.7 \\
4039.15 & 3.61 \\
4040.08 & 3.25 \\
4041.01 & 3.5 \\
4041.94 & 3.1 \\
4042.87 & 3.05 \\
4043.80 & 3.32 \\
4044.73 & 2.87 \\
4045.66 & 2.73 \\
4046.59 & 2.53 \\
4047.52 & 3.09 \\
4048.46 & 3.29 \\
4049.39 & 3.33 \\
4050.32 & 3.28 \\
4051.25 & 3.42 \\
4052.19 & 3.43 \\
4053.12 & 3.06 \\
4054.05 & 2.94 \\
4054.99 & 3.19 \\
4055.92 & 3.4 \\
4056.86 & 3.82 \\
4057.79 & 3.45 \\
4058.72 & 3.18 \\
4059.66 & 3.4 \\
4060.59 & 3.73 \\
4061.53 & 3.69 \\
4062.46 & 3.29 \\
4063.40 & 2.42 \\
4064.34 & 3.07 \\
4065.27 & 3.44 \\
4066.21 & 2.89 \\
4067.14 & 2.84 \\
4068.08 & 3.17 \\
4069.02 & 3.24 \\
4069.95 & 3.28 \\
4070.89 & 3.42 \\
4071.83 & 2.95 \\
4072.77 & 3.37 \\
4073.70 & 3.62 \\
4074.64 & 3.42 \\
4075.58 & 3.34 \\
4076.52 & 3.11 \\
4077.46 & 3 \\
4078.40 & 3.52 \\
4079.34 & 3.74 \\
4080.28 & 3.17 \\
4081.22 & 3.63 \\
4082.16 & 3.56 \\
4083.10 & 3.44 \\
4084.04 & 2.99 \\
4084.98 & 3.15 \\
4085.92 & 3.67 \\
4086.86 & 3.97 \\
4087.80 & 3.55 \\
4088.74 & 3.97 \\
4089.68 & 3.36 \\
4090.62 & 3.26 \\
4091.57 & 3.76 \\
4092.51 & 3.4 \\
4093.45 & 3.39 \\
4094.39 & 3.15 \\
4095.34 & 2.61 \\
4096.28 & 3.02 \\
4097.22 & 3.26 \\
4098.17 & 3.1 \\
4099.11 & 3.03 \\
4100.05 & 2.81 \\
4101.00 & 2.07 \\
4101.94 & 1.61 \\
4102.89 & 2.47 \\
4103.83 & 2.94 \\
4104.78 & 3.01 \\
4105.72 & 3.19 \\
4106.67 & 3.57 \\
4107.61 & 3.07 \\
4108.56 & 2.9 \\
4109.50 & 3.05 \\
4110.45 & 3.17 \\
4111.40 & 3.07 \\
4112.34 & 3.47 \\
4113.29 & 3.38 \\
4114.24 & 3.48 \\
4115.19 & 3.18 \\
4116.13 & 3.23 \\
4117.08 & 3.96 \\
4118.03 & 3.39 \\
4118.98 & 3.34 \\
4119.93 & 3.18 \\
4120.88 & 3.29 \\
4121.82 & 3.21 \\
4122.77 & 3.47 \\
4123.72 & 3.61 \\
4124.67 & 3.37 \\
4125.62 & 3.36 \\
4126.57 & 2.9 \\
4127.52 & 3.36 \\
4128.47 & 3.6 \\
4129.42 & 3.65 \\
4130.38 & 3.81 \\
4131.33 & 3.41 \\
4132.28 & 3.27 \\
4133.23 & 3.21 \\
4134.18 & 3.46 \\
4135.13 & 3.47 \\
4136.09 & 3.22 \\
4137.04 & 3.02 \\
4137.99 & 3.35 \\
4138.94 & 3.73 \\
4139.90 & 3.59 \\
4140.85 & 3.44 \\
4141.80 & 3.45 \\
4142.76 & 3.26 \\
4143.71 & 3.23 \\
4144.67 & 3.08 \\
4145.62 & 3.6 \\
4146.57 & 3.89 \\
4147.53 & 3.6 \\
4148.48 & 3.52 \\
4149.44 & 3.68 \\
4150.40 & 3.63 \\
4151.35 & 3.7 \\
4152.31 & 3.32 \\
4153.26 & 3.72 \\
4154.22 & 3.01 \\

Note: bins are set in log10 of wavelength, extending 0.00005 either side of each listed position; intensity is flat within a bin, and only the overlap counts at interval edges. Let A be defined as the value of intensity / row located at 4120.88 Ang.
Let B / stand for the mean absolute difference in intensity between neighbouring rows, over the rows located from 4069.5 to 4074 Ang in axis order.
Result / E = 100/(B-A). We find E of -34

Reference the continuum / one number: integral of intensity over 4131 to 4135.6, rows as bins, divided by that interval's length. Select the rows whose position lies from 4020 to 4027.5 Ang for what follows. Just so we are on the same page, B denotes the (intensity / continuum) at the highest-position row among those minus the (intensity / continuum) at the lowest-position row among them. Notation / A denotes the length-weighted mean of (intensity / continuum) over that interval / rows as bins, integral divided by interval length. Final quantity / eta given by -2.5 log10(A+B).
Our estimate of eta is 0.10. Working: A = 1.00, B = -0.08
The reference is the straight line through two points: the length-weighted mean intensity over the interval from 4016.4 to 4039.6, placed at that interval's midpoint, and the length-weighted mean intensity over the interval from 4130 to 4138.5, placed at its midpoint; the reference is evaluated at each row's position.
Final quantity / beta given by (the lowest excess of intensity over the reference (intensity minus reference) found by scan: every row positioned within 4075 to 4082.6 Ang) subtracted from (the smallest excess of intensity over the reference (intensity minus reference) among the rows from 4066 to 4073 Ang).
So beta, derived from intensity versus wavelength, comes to -0.2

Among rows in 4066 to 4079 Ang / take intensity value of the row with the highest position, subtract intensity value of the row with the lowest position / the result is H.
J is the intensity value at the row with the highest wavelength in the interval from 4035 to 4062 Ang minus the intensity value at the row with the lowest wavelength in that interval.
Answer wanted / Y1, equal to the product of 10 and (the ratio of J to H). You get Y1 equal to 11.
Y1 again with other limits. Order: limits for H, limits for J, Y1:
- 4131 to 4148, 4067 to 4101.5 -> -41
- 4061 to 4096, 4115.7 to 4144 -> 0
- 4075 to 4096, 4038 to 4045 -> 11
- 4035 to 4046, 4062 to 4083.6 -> -5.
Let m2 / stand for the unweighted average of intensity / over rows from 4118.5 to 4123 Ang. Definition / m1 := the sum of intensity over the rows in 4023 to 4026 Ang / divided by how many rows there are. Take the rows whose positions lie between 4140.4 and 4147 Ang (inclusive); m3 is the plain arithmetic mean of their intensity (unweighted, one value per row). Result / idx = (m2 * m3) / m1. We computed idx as 3.40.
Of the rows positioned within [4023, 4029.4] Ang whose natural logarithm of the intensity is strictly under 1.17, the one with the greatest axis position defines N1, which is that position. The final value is 4027.07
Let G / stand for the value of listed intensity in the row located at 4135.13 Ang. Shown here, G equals 3.47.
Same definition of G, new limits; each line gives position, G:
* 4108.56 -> 2.9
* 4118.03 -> 3.39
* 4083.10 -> 3.44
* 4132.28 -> 3.27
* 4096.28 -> 3.02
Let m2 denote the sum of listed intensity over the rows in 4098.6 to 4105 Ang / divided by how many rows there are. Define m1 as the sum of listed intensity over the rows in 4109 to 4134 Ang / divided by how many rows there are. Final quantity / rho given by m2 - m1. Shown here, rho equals -0.80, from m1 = 3.36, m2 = 2.56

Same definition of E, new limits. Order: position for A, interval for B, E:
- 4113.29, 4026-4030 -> -32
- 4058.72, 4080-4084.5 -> -34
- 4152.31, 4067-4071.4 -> -31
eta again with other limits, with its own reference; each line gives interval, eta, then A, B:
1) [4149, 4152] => -0.09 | 1.08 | 0.01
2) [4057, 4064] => 0.41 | 0.99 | -0.31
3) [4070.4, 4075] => 0.00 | 1.00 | 0.00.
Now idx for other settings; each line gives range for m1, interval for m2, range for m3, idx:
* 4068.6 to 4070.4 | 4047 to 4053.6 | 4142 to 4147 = 3.42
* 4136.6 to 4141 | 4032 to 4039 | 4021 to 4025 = 3.45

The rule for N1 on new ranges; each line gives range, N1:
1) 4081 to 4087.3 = 4084.98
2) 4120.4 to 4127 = 4126.57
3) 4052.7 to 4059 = 4058.72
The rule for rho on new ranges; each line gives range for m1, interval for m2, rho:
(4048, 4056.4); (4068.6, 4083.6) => 0.10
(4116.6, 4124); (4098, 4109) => -0.62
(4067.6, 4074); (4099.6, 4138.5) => -0.08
